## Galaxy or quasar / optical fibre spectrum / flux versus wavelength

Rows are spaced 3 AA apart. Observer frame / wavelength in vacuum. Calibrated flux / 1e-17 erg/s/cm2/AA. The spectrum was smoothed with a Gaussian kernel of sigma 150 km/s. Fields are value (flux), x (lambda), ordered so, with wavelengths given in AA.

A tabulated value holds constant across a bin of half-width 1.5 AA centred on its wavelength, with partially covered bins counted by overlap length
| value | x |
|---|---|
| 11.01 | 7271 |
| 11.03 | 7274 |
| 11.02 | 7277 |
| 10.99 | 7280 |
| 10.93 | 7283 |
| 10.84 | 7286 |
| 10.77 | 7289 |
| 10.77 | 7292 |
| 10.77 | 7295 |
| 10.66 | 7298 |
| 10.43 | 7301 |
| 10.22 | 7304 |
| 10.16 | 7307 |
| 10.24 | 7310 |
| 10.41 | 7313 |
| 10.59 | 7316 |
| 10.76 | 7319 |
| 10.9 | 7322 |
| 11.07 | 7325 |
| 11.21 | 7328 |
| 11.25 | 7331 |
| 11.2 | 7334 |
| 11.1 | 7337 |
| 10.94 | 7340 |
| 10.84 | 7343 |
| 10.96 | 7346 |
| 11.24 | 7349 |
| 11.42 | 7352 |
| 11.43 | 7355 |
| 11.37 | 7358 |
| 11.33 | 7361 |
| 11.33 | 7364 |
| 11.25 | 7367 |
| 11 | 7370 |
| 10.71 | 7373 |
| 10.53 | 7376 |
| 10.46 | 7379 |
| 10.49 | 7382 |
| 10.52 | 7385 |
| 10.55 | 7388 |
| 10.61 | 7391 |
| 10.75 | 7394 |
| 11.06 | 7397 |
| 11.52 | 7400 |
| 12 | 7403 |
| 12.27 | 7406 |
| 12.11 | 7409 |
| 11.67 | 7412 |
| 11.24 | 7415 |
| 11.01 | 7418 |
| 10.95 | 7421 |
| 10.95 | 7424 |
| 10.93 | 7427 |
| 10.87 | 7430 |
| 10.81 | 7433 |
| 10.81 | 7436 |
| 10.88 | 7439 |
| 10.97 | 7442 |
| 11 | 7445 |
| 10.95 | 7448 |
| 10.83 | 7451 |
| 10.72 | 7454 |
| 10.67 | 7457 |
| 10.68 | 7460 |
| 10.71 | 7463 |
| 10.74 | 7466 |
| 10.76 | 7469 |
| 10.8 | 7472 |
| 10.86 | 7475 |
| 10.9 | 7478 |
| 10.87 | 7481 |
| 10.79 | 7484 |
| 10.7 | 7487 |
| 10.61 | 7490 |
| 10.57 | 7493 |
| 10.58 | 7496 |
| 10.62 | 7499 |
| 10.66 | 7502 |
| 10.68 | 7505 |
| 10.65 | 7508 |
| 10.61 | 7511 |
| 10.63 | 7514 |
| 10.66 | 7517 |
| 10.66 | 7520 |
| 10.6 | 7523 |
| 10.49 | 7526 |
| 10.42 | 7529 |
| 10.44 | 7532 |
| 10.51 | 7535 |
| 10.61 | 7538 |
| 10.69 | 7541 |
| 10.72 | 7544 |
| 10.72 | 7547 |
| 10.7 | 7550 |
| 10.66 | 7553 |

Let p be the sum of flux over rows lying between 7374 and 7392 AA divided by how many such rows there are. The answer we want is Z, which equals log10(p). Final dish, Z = 1.02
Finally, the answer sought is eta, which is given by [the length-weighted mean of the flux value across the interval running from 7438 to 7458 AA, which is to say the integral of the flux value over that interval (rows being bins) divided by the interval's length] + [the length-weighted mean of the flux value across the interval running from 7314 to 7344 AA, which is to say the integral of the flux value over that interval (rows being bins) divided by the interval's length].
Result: 21.84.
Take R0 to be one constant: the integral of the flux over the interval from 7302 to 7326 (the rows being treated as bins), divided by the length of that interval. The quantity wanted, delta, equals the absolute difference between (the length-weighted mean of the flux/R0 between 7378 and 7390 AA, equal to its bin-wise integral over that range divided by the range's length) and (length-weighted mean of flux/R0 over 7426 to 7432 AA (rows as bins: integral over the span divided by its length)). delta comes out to 0.036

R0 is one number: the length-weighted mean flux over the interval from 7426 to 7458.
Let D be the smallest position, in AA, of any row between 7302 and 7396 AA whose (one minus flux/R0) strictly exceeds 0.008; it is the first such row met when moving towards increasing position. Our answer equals 7304 AA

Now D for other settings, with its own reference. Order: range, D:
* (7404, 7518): 7454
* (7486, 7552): 7487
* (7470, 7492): 7487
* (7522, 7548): 7523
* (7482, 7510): 7487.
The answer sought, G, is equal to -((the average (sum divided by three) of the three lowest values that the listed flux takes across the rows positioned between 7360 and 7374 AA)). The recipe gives -11.0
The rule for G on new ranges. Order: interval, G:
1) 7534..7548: -10.6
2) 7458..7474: -10.7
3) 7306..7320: -10.3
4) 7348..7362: -11.3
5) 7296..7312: -10.2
